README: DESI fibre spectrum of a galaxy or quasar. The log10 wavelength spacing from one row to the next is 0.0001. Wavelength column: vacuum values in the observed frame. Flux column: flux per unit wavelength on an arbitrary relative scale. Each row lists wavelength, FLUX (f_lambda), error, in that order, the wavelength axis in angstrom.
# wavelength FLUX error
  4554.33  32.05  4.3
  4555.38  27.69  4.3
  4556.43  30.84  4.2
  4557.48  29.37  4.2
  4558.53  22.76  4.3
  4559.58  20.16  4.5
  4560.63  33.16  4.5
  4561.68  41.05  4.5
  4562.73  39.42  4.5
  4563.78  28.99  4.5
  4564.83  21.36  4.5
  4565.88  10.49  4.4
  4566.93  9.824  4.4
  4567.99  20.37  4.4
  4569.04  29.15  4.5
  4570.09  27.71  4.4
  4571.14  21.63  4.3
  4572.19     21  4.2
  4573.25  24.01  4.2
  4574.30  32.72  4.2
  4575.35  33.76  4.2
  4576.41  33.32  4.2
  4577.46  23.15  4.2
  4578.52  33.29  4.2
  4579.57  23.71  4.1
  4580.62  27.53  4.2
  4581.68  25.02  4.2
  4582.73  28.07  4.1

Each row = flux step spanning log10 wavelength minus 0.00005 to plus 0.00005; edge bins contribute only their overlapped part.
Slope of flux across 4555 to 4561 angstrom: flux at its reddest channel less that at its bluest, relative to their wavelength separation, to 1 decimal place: 1.0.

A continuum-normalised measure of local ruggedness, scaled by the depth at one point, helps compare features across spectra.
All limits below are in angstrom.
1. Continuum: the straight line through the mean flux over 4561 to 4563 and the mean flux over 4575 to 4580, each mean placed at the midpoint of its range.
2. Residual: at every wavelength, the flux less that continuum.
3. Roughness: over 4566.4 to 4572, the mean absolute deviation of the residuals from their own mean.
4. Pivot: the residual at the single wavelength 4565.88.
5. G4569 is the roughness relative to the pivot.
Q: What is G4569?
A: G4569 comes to -0.23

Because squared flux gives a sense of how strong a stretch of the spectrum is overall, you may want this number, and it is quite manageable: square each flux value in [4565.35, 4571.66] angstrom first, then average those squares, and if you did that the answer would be 451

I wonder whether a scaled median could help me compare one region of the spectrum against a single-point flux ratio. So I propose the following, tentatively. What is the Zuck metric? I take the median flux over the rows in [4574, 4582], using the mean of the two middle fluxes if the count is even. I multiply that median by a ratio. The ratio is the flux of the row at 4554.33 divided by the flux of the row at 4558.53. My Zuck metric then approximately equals 42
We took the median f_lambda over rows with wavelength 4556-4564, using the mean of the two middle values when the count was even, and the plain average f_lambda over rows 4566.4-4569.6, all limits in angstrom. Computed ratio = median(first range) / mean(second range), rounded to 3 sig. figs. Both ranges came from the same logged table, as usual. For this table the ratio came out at 1.52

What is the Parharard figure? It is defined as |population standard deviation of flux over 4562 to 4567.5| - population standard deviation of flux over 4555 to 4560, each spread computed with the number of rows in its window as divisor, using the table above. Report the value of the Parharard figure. 7.2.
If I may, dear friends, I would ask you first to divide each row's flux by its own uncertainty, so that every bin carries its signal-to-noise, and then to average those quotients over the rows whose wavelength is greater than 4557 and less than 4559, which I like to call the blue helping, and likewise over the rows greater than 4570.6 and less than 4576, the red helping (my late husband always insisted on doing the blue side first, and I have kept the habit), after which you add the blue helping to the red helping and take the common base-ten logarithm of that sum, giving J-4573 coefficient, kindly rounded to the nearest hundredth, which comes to 1.10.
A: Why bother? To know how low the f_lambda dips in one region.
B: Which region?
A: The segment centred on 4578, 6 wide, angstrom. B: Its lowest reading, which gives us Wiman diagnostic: 23.15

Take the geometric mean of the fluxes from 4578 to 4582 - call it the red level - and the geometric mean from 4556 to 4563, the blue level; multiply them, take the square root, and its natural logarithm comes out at 3.35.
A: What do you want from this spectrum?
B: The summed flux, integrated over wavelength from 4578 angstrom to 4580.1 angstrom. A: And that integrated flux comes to 60.1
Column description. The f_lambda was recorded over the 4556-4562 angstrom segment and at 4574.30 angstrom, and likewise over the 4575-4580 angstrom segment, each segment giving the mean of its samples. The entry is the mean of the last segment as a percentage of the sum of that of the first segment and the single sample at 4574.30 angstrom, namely 47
